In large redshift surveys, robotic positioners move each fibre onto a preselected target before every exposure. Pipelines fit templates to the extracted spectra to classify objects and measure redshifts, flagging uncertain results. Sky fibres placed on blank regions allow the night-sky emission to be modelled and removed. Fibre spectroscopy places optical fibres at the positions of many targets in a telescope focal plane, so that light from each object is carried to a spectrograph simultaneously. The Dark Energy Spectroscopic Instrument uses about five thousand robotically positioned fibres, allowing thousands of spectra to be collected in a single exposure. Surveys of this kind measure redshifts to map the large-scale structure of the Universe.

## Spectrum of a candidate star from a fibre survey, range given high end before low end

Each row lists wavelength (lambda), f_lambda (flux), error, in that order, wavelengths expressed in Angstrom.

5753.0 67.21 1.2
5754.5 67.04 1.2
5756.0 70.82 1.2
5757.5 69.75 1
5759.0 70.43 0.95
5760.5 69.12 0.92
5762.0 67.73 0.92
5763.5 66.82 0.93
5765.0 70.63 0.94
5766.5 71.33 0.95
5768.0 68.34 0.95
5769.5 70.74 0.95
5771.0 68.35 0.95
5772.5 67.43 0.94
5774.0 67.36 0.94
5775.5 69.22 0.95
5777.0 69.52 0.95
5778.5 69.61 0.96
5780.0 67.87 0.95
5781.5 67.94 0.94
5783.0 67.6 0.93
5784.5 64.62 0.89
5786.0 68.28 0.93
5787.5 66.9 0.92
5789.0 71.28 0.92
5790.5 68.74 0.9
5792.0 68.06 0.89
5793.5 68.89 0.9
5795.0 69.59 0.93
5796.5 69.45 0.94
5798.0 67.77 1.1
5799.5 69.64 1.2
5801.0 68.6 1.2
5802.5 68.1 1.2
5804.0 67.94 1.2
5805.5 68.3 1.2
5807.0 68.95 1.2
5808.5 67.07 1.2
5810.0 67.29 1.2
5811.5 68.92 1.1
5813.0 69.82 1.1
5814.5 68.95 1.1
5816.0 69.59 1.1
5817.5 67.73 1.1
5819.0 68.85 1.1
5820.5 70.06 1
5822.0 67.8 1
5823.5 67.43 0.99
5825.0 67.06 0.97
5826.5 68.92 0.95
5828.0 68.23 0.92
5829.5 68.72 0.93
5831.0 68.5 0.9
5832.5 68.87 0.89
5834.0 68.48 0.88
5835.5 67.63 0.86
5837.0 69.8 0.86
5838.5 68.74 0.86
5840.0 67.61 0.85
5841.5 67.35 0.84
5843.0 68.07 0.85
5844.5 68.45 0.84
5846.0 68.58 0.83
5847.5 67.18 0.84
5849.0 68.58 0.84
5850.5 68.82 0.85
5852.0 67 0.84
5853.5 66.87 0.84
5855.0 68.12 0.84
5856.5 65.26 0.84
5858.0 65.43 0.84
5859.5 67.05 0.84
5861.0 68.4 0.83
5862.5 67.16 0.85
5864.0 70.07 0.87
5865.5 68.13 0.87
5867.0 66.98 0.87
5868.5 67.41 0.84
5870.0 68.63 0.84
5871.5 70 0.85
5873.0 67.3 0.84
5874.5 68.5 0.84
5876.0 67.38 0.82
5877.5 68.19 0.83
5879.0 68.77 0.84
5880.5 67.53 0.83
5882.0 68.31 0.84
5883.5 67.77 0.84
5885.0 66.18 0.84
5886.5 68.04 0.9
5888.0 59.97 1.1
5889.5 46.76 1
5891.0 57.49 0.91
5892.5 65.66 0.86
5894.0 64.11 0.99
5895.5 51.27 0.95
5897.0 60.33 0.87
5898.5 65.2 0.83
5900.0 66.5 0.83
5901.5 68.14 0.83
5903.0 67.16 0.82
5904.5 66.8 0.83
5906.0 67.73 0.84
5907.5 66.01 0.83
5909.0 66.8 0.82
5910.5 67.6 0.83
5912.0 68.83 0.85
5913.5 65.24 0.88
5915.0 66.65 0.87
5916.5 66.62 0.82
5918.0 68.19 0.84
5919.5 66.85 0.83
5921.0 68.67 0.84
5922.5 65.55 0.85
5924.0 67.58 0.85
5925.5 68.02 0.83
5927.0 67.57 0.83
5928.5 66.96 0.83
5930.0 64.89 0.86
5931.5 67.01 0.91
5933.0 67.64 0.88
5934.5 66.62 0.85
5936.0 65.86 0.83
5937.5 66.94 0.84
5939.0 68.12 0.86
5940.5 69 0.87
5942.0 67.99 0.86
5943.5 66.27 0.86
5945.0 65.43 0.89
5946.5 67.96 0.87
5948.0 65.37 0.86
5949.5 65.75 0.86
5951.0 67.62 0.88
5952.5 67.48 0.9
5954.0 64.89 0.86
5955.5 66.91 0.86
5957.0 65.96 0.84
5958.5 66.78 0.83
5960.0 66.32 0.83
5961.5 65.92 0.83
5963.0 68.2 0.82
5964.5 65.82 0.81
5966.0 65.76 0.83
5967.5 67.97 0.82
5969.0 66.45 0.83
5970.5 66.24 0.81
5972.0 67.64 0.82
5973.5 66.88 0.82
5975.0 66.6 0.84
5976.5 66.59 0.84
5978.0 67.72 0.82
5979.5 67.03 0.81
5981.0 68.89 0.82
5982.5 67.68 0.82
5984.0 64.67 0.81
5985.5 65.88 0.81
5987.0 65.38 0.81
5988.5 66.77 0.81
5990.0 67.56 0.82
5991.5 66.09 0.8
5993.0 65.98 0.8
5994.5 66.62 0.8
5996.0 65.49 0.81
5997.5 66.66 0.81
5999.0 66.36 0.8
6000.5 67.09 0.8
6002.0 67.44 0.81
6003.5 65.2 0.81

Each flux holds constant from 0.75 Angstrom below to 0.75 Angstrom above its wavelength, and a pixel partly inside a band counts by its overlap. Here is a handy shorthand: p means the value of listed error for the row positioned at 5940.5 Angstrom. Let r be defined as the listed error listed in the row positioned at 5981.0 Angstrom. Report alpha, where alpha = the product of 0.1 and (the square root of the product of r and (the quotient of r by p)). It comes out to 0.088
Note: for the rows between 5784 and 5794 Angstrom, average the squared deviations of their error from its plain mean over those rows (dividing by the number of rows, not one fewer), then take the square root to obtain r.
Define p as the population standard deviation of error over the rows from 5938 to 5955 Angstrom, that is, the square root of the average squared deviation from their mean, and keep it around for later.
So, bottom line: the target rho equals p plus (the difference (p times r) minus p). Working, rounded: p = 0.01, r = 0.01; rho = 0.0002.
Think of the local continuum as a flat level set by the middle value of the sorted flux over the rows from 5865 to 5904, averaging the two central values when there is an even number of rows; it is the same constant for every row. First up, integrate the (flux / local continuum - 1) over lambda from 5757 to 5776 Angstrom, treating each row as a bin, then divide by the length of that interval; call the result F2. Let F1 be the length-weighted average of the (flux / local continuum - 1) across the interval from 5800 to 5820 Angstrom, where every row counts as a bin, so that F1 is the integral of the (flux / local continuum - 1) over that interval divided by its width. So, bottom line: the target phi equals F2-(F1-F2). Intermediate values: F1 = 0.0173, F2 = 0.02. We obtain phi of 0.03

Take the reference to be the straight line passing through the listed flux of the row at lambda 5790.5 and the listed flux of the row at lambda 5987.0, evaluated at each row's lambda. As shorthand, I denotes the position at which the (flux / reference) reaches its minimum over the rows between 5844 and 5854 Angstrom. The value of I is 5853.5 Angstrom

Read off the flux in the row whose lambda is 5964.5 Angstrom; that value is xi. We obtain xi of 65.82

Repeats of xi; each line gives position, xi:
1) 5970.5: 66.24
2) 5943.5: 66.27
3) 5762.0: 67.73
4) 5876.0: 67.38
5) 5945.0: 65.43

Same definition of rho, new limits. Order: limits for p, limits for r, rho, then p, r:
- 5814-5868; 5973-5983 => 0.0009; 0.09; 0.01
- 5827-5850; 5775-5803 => 0.0032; 0.03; 0.11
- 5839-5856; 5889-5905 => 0.0004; 0.01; 0.06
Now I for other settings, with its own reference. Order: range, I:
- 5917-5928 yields 5922.5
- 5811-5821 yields 5817.5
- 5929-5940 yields 5930.0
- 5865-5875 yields 5867.0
